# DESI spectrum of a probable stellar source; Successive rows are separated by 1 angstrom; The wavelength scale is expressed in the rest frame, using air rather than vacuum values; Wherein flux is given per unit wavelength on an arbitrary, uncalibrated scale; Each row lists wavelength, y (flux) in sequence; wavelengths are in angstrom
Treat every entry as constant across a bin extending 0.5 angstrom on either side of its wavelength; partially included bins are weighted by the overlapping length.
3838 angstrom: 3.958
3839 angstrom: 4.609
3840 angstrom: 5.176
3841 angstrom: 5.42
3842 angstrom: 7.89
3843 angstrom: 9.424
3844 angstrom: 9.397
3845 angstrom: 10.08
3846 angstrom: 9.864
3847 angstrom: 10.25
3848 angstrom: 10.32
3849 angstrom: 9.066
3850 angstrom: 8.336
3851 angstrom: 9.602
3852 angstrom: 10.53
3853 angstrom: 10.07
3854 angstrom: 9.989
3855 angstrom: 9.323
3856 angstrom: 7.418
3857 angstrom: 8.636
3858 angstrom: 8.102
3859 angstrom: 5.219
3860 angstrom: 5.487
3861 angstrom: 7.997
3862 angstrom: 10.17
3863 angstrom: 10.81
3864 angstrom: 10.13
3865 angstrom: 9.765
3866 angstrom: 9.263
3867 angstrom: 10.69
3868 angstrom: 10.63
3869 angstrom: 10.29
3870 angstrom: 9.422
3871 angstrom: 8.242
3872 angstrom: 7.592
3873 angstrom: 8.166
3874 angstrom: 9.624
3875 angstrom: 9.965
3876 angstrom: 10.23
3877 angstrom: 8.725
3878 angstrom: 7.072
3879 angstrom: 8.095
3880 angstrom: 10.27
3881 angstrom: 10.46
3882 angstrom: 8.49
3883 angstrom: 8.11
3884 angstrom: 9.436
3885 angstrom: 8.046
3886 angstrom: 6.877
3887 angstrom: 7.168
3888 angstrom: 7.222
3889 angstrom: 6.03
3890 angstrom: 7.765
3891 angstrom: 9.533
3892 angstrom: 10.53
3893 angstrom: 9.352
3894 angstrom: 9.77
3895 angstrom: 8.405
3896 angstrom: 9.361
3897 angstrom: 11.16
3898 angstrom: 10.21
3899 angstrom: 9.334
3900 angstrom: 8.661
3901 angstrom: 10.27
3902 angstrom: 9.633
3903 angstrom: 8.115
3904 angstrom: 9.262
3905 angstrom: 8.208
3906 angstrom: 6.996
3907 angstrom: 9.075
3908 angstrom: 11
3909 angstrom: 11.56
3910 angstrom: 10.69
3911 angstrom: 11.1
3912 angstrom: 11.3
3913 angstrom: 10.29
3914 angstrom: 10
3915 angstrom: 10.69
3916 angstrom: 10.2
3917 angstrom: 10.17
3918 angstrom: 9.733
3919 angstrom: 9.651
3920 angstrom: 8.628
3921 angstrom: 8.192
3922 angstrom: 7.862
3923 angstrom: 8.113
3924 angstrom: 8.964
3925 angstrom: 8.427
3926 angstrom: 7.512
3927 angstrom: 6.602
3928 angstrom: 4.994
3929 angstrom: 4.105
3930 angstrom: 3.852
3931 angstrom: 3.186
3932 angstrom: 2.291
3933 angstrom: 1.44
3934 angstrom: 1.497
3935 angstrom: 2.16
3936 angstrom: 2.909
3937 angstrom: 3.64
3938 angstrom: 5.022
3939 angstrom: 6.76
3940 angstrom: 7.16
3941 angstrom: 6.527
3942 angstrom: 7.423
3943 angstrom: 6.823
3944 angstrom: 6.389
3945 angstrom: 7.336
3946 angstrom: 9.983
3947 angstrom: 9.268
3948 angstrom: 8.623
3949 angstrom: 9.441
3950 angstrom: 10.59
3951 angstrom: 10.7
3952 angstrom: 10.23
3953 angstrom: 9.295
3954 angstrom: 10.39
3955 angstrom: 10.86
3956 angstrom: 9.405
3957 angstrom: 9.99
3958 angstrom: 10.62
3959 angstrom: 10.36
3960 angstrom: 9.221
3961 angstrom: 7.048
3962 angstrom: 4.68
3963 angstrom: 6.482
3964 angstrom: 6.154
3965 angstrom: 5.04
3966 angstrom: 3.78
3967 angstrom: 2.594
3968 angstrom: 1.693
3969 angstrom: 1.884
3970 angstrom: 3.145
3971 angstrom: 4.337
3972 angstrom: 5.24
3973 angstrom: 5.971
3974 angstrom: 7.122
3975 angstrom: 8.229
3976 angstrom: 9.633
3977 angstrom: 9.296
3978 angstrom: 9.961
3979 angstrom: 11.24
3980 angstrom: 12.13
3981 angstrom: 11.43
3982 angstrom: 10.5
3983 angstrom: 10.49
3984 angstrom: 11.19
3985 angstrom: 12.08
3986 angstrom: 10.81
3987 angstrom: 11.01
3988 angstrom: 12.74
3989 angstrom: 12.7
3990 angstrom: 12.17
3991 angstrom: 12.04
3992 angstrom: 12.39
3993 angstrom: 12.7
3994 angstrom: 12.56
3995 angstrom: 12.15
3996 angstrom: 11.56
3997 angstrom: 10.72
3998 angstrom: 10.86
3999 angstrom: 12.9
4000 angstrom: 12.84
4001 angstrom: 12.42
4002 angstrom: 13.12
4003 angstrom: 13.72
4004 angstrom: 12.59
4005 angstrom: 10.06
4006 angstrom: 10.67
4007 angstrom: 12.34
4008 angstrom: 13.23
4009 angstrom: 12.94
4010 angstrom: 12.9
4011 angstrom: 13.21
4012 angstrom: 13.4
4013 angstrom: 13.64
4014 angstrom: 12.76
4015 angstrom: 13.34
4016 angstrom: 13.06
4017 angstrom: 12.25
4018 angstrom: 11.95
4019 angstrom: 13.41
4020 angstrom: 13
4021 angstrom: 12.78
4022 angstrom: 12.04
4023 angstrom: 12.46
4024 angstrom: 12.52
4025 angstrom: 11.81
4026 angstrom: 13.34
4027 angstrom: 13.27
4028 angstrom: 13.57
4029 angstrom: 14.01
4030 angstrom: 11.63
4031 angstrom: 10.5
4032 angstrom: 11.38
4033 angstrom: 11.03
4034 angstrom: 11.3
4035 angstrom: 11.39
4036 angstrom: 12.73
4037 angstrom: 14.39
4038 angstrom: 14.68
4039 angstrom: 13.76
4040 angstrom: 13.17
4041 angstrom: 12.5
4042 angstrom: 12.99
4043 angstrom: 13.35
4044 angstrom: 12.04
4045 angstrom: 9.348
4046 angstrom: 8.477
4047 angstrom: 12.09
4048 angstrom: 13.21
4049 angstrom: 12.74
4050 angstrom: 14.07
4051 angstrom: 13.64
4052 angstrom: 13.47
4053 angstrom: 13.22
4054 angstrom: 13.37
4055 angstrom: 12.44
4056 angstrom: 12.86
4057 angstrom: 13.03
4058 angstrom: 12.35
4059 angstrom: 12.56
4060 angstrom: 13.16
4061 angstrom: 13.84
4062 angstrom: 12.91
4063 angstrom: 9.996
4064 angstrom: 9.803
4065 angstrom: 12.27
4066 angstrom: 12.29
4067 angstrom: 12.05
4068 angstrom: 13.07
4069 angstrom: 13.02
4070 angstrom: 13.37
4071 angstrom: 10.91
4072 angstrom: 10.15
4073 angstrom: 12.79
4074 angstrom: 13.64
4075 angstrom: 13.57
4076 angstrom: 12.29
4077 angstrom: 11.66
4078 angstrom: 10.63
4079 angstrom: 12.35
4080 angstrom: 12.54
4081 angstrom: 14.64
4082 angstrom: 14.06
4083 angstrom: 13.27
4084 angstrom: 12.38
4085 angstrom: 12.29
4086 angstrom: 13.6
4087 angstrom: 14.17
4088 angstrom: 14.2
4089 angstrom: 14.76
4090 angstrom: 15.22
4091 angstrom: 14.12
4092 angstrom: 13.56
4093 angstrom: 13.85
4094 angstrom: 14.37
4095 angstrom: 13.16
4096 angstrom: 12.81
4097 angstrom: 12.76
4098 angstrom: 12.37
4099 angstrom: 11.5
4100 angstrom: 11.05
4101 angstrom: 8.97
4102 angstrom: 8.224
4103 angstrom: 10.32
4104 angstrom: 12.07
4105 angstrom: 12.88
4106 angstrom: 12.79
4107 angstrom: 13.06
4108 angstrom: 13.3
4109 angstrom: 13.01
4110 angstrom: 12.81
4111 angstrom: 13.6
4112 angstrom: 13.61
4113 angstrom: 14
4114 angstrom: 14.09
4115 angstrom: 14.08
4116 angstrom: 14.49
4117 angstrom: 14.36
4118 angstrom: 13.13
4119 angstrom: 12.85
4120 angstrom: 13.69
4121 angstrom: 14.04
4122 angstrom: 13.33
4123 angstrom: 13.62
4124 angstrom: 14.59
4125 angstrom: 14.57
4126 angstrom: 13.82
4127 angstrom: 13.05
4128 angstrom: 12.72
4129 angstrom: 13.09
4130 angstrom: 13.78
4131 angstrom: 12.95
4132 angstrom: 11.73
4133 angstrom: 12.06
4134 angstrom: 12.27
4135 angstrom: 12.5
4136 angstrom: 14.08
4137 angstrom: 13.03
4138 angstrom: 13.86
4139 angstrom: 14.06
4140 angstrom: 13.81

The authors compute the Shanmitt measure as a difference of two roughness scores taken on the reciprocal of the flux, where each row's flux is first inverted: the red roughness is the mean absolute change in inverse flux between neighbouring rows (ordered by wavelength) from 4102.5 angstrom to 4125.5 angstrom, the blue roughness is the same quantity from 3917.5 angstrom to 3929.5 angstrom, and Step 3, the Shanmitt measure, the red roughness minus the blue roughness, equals -0.013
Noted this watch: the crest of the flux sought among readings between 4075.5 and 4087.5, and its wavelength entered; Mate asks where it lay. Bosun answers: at 4081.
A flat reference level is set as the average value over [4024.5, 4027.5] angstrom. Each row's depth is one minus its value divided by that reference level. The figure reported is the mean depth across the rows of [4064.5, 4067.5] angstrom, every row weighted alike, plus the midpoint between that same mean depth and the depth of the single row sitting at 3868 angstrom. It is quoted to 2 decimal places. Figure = 0.16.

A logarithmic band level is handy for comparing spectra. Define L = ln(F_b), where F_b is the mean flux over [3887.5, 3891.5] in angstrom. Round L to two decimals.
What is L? 2.03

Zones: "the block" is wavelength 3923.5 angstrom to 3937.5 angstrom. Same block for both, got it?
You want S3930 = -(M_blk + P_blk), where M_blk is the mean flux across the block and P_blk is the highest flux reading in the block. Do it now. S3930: -13.4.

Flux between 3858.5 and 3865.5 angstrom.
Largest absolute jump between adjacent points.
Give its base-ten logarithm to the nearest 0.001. 0.400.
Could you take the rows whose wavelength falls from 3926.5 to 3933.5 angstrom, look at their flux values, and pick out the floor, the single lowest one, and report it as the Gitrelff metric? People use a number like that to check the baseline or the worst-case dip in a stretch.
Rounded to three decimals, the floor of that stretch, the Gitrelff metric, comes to 1.440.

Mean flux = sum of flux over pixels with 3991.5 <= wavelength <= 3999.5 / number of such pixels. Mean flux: 12.0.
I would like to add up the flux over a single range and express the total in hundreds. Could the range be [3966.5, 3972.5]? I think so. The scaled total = 0.19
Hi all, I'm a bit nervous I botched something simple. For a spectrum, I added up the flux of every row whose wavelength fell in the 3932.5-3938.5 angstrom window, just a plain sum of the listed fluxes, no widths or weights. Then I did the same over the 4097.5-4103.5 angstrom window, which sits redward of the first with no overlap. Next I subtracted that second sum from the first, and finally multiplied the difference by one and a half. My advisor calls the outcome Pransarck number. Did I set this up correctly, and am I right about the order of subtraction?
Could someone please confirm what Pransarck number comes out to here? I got -69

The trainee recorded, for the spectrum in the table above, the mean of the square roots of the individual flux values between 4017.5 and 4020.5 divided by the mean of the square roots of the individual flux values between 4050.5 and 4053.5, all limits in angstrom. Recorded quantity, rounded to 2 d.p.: 0.98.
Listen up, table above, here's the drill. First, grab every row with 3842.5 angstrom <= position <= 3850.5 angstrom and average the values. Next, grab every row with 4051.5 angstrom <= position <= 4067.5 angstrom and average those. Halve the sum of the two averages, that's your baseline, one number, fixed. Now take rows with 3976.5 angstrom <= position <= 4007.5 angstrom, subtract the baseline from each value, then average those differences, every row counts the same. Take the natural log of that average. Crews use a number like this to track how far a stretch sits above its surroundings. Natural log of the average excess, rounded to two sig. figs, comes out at -0.37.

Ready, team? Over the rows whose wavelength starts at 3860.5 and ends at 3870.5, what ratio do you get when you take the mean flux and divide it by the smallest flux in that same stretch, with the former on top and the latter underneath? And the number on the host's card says 1.24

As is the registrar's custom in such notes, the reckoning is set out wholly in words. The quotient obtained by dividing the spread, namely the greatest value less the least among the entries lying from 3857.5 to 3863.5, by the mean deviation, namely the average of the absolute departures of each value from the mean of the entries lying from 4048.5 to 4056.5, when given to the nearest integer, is 14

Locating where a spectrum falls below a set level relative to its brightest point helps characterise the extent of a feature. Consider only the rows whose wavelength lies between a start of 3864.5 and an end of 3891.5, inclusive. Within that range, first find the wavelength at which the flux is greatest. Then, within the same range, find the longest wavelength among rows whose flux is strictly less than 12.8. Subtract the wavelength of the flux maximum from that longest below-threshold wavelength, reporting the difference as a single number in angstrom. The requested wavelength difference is 24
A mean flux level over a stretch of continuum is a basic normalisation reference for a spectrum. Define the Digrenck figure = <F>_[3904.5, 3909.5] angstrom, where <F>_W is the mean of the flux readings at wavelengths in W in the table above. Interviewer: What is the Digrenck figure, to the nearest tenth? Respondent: 9.4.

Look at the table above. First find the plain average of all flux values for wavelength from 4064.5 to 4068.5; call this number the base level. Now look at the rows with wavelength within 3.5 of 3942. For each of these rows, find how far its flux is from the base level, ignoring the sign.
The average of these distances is 6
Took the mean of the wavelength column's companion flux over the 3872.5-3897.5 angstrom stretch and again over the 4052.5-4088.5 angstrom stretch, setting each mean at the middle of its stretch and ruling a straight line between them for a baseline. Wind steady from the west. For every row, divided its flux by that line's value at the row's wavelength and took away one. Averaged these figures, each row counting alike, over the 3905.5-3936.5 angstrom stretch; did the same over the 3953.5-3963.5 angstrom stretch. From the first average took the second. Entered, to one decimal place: -0.1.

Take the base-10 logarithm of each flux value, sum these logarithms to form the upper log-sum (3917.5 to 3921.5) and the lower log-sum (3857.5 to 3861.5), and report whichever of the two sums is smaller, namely 3.3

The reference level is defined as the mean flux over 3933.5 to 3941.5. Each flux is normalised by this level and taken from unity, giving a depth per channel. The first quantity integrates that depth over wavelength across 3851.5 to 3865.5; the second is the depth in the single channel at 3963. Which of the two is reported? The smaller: -14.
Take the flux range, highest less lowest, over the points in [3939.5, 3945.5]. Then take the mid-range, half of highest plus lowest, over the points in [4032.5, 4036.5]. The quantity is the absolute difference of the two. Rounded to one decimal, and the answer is 10.8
